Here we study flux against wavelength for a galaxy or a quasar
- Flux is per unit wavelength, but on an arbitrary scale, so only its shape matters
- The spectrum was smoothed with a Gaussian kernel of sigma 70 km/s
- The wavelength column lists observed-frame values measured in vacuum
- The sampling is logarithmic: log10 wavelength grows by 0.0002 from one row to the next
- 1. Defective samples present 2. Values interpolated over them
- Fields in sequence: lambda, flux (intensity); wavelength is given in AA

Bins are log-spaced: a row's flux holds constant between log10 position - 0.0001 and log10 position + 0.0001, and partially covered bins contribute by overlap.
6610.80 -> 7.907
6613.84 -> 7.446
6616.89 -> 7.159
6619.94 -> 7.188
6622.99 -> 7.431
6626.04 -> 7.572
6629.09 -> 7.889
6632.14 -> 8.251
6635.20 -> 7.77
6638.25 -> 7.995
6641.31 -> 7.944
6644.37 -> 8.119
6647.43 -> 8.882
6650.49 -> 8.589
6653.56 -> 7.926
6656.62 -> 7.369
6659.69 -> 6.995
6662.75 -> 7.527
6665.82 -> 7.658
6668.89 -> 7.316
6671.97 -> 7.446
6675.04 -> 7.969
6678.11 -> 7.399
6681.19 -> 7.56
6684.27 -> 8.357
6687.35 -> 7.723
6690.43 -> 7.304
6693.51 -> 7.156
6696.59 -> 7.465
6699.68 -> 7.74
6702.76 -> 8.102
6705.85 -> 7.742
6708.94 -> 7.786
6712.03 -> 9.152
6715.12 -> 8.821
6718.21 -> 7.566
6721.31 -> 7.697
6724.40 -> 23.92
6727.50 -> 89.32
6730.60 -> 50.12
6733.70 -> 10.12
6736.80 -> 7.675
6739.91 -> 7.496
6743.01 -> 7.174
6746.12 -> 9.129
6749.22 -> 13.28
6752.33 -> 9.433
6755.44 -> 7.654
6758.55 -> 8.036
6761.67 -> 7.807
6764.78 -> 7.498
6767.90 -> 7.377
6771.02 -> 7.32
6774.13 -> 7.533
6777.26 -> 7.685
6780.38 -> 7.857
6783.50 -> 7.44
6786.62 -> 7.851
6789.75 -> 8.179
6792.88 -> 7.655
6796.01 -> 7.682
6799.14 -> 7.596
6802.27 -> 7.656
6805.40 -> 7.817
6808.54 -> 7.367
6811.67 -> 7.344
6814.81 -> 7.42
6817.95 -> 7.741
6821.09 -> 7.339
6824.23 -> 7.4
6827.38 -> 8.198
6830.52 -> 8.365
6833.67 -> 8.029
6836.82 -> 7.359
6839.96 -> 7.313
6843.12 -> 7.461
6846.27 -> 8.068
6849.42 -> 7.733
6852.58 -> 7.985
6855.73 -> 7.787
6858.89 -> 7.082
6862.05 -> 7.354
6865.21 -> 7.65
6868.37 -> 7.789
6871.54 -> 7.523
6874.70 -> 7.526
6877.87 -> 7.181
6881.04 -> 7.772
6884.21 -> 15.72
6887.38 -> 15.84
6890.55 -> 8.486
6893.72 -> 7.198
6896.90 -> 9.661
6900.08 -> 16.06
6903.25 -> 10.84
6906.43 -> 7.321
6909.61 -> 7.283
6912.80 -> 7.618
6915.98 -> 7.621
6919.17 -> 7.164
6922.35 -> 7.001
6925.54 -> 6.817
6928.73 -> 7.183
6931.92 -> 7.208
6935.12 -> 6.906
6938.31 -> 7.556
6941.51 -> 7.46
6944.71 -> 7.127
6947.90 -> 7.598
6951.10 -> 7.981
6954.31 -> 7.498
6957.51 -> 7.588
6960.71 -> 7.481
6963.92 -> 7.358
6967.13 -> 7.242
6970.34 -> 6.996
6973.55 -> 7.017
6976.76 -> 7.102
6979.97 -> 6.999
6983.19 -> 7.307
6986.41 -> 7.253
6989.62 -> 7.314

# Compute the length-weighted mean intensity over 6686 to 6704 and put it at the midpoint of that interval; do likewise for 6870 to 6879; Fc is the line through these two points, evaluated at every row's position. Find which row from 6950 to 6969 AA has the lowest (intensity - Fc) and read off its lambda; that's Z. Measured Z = 6967.13 AA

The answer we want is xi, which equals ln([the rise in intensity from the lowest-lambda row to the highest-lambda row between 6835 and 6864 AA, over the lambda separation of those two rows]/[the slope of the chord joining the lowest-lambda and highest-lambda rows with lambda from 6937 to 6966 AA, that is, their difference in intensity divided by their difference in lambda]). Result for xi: -4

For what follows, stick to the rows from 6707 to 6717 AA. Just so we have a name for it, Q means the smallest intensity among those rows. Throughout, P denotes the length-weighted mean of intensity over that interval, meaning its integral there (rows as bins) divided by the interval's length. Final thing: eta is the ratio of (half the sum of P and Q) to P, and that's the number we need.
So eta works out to 0.957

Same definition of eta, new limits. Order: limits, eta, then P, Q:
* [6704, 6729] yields 0.689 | 20.0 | 7.566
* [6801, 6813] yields 0.986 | 7.5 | 7.344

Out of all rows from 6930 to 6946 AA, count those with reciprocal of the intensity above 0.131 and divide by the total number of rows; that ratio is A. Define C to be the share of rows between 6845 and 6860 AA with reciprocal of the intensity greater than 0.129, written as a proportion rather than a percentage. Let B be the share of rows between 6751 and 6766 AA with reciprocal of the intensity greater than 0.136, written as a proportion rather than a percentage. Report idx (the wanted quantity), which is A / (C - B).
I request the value 2.5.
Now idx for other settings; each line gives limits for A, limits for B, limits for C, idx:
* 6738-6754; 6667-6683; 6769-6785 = 0.7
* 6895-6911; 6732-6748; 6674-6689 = 1.0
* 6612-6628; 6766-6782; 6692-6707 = 1.7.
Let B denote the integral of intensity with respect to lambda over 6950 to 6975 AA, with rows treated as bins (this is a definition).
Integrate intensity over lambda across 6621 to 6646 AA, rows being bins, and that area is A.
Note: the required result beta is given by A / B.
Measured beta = 1.07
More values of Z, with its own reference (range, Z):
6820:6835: 6821.09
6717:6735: 6718.21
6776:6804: 6783.50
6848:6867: 6858.89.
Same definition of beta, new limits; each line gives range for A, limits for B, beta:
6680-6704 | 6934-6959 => 0.99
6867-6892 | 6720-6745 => 0.39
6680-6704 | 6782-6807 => 0.95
